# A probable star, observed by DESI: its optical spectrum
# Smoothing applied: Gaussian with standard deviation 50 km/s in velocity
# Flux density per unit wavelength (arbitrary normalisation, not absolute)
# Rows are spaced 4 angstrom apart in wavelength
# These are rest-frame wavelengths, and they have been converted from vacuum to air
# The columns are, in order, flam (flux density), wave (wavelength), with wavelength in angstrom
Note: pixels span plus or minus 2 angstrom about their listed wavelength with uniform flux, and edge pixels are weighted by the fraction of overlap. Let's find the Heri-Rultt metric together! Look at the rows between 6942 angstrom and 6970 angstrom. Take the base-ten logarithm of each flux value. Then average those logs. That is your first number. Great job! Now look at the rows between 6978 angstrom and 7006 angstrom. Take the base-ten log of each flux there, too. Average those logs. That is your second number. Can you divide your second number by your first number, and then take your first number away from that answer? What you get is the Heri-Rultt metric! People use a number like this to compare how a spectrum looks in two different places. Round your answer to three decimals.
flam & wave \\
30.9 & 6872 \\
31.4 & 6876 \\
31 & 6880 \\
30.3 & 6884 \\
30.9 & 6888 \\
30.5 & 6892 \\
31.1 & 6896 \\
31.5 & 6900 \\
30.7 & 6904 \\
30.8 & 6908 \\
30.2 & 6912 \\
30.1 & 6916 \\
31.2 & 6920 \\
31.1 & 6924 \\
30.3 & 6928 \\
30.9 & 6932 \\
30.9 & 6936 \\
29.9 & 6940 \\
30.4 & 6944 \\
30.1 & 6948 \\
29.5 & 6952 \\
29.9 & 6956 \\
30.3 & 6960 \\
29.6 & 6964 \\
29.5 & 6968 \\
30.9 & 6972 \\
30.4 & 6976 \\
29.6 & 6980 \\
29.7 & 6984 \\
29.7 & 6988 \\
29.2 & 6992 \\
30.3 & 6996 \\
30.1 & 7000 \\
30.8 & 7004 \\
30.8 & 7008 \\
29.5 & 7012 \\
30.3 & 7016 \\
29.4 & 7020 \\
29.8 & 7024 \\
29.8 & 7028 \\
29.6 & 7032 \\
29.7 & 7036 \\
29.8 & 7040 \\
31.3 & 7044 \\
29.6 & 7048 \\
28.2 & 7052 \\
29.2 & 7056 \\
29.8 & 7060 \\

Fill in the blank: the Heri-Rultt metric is -0.476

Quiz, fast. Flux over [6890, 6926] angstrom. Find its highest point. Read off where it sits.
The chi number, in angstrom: 6900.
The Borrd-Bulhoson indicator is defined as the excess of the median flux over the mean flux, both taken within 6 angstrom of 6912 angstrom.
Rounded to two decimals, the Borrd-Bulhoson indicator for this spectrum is -0.17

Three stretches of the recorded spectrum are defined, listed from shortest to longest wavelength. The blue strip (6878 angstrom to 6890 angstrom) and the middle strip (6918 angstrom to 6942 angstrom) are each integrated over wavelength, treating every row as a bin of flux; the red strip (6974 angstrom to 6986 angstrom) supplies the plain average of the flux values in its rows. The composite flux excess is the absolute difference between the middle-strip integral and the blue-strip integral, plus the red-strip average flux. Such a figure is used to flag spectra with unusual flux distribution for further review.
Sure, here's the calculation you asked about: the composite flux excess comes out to 398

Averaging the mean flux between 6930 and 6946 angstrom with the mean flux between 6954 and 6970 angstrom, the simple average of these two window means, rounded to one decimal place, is 30.2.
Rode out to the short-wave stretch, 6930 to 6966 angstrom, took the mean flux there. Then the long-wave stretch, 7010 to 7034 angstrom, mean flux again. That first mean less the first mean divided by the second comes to 29.2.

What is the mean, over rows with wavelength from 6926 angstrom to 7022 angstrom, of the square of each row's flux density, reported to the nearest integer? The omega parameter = 905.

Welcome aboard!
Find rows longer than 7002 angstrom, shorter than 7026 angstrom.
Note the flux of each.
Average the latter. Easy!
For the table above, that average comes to 30.1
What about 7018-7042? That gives 29.7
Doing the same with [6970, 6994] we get 29.9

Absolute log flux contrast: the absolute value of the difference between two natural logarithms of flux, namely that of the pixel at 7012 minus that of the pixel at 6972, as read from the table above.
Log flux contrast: 0.046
